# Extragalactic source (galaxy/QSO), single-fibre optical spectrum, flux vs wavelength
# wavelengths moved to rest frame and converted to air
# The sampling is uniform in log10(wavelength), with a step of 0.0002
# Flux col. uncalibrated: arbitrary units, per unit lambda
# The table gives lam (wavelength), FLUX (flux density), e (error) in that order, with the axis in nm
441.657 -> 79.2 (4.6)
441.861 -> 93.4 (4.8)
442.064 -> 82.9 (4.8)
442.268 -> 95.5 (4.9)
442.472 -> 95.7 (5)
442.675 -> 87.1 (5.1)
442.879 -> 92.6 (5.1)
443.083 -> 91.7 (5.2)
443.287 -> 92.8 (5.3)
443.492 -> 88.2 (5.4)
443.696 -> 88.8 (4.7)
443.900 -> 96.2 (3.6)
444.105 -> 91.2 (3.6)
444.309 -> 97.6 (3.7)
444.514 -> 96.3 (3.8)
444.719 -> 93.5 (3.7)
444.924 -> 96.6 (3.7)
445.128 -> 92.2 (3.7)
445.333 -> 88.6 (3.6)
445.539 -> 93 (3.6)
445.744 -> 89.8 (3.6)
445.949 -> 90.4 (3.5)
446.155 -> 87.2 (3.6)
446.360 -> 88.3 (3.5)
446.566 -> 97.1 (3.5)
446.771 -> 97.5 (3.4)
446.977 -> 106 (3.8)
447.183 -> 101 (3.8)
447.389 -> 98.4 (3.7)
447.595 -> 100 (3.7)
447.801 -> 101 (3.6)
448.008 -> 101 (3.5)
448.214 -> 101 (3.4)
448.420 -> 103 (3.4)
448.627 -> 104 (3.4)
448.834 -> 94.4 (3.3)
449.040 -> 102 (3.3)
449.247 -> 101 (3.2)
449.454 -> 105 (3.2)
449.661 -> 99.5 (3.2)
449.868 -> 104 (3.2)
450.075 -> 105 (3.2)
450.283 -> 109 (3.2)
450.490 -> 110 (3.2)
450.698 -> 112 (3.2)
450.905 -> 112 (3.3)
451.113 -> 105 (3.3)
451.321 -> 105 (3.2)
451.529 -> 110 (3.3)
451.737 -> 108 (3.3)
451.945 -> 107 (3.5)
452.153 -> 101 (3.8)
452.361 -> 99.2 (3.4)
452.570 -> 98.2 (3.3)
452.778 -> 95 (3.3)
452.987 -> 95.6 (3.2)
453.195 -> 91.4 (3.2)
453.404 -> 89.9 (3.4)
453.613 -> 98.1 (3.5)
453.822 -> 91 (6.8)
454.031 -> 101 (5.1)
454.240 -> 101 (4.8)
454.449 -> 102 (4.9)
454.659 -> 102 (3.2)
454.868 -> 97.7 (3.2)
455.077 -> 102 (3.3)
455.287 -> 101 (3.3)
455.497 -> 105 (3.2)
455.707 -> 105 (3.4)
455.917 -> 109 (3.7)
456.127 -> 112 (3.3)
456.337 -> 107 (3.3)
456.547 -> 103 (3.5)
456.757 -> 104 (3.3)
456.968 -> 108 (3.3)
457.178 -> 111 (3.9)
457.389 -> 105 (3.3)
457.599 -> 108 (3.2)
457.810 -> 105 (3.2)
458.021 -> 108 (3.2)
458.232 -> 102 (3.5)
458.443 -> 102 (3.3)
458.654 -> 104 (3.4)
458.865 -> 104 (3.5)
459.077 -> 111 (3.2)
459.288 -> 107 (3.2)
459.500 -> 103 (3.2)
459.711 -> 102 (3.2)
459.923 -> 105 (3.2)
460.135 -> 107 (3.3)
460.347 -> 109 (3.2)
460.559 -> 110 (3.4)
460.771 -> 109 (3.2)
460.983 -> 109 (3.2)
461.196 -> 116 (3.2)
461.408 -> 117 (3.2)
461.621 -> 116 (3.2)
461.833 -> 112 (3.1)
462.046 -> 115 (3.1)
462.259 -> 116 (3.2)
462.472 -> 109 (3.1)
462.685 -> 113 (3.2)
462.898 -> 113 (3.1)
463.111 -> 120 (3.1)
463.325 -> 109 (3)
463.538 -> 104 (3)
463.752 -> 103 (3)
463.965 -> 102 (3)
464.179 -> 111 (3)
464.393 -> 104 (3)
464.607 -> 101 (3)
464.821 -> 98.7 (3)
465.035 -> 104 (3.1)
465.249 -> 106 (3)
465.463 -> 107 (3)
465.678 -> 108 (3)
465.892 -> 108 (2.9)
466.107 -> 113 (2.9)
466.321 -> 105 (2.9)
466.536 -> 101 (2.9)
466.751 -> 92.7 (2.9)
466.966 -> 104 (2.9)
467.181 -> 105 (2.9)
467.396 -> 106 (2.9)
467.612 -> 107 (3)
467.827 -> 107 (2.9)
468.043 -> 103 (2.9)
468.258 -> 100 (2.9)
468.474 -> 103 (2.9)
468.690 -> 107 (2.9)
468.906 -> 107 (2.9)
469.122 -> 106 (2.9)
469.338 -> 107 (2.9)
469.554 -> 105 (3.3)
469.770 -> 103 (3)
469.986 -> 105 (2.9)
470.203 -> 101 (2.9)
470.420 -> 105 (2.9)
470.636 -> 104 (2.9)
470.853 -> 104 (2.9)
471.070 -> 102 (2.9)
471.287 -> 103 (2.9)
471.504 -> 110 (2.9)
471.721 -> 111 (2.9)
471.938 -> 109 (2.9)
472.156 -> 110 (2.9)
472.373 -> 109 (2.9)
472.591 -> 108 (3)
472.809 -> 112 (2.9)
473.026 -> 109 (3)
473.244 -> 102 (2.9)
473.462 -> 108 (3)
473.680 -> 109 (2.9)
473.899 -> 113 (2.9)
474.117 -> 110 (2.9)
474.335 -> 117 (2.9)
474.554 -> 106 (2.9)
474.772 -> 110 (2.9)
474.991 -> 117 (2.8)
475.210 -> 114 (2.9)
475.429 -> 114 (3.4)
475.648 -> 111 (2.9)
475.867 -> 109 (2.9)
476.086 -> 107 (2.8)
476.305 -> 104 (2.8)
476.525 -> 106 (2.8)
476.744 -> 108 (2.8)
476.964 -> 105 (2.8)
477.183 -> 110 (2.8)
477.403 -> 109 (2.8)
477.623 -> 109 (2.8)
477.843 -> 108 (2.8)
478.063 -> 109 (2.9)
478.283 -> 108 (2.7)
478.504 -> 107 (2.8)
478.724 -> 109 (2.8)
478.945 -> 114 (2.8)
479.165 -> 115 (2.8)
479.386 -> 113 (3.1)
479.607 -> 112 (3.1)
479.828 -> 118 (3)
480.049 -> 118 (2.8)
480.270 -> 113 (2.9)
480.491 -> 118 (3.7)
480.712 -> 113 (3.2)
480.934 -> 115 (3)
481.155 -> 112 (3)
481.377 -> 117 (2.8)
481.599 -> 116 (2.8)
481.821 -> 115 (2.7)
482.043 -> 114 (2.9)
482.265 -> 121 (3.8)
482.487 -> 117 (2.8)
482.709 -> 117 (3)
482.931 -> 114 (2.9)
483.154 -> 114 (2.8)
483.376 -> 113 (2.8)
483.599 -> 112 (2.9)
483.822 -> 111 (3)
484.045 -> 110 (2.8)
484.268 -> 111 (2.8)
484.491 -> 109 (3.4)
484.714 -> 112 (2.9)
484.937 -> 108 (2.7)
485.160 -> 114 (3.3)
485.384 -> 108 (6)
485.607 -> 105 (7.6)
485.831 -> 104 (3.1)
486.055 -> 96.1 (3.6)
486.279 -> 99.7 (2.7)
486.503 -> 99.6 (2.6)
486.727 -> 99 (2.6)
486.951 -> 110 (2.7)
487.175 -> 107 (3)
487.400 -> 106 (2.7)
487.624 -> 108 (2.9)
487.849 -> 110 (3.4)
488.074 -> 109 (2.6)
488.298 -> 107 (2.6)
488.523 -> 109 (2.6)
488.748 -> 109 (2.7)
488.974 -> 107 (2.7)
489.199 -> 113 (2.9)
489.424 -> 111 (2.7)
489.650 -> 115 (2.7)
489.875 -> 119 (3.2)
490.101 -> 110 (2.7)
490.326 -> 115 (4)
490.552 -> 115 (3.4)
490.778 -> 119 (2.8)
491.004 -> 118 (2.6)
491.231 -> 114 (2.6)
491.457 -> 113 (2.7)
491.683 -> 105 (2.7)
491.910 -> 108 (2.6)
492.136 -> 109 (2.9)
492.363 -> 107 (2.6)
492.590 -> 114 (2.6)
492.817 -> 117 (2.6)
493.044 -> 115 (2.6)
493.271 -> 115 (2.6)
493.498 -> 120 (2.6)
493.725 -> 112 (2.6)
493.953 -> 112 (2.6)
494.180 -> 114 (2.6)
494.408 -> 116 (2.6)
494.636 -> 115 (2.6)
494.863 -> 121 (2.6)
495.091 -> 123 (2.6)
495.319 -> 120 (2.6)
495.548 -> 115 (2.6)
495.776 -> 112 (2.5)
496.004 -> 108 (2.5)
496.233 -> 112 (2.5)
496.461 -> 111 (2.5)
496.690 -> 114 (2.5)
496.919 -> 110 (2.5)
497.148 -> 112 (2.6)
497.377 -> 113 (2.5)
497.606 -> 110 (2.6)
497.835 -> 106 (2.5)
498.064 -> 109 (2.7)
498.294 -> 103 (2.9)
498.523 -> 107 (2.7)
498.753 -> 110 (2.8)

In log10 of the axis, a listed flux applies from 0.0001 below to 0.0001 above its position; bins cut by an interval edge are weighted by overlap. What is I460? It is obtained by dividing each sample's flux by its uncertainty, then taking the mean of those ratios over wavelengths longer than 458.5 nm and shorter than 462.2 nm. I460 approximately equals 33.8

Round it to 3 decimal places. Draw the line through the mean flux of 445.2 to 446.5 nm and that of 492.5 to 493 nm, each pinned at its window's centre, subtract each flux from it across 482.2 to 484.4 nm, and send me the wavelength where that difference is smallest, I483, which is 482.265 nm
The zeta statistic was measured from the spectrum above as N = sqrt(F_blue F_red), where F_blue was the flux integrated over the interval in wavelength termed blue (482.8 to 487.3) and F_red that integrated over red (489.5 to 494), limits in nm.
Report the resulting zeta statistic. 498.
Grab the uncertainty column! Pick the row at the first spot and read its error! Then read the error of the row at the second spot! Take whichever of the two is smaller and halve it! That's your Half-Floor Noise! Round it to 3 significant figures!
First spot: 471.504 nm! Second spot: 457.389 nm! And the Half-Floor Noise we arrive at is 1.45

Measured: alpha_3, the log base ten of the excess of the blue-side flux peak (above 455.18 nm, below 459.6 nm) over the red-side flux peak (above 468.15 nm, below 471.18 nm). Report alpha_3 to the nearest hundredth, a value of 0.70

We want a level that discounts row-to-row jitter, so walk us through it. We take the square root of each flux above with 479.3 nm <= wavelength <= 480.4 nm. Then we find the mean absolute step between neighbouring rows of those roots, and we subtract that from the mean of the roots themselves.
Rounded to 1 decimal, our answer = 10.6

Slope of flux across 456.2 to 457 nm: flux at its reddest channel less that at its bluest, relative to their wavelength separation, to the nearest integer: 2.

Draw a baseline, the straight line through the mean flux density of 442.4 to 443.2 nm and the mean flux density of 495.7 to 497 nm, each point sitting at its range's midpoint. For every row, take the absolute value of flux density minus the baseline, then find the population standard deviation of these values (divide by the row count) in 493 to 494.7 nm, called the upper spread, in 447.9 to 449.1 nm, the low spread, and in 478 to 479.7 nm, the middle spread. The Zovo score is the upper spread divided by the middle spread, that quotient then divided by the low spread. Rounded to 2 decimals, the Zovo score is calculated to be 0.29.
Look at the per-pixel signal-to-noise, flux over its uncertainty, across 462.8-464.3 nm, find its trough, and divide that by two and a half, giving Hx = 13.6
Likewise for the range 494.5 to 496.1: 17.3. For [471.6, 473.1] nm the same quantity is 14.4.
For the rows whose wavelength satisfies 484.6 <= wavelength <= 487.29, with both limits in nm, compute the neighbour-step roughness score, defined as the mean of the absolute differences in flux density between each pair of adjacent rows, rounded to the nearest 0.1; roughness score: 4.2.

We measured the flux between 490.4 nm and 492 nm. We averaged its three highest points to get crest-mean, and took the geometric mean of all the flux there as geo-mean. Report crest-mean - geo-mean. 4.3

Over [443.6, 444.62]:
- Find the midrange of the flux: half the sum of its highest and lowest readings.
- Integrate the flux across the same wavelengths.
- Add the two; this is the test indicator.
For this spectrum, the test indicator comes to 189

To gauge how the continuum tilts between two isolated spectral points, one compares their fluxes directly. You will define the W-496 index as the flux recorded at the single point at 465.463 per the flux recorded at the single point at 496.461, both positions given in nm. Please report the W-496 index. 0.964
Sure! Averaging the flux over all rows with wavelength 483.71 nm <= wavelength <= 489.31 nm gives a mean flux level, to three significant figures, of 107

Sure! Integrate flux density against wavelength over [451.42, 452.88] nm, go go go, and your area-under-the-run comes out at 150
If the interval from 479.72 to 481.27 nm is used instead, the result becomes 179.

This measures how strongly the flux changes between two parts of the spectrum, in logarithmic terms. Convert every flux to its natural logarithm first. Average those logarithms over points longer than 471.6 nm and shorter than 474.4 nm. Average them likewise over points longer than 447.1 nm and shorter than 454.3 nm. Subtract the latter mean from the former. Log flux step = 0.077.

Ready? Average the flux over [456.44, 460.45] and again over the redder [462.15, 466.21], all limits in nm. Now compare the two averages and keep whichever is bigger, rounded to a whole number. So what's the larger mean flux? 108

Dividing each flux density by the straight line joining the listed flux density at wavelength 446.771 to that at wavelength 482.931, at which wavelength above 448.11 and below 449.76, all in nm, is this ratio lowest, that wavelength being 448.834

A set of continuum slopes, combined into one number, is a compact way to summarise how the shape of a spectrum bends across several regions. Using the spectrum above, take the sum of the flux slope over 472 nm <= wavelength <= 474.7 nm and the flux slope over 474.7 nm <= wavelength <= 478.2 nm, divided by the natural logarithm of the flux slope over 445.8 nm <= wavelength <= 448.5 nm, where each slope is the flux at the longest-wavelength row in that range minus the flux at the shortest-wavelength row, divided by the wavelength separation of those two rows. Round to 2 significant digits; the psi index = -1.2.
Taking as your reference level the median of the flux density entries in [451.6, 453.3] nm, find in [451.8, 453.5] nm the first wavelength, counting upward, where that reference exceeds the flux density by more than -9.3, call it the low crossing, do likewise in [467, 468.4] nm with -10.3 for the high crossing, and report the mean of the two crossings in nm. 459.56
